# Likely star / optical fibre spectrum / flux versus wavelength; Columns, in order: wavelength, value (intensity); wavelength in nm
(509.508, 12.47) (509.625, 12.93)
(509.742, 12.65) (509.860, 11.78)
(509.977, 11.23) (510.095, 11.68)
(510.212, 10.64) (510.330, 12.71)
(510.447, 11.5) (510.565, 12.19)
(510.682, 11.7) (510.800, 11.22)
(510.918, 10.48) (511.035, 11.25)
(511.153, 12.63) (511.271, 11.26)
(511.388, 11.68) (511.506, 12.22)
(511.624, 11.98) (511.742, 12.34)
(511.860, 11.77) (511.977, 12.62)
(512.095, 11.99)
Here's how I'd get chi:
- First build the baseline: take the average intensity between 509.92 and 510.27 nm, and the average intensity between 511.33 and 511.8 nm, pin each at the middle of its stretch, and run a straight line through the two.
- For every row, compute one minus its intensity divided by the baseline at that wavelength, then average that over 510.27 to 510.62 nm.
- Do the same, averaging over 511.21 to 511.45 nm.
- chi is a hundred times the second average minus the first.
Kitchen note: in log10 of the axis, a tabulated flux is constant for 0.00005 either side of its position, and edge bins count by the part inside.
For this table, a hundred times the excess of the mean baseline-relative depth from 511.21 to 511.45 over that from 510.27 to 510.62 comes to 10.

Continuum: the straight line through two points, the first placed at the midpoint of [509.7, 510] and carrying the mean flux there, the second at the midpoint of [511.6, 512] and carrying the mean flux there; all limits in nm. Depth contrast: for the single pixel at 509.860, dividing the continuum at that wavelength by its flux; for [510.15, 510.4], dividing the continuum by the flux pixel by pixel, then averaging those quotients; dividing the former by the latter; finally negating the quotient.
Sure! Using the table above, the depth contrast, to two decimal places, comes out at -0.98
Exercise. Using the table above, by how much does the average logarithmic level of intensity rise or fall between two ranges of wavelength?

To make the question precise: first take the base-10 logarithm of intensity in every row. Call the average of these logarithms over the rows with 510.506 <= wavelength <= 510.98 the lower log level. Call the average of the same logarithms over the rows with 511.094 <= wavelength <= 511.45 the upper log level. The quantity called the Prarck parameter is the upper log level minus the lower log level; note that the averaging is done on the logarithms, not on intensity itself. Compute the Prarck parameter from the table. 0.017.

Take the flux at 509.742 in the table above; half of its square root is 1.78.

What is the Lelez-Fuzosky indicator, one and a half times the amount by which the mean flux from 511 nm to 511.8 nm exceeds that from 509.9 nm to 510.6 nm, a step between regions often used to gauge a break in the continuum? 0.4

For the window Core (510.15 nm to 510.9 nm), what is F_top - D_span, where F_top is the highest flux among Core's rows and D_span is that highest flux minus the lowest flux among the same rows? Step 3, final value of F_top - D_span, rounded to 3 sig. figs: 10.6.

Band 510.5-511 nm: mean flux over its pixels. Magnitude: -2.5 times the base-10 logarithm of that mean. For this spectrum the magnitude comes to -2.64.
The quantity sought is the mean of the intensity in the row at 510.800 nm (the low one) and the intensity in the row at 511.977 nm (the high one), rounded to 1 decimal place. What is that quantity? 11.9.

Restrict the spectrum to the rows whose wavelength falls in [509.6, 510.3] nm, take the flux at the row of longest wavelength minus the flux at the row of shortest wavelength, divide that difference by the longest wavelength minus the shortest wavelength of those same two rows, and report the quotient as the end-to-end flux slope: -3.9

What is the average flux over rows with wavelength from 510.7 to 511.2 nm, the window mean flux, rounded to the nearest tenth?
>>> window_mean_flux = 11.4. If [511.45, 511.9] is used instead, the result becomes 12.1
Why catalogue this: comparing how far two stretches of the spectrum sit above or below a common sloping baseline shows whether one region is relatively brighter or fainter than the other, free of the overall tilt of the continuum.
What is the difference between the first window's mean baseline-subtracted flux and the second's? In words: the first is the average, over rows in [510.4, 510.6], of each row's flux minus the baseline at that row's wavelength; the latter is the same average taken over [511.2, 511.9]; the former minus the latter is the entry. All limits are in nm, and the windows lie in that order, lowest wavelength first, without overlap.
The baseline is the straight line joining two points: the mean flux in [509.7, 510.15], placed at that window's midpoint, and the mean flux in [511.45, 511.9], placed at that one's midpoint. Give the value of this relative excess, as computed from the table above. 0.1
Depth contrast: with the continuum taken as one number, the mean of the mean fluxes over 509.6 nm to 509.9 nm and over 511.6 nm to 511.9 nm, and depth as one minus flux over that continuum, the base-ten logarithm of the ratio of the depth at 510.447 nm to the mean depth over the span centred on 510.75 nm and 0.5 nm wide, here -0.06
